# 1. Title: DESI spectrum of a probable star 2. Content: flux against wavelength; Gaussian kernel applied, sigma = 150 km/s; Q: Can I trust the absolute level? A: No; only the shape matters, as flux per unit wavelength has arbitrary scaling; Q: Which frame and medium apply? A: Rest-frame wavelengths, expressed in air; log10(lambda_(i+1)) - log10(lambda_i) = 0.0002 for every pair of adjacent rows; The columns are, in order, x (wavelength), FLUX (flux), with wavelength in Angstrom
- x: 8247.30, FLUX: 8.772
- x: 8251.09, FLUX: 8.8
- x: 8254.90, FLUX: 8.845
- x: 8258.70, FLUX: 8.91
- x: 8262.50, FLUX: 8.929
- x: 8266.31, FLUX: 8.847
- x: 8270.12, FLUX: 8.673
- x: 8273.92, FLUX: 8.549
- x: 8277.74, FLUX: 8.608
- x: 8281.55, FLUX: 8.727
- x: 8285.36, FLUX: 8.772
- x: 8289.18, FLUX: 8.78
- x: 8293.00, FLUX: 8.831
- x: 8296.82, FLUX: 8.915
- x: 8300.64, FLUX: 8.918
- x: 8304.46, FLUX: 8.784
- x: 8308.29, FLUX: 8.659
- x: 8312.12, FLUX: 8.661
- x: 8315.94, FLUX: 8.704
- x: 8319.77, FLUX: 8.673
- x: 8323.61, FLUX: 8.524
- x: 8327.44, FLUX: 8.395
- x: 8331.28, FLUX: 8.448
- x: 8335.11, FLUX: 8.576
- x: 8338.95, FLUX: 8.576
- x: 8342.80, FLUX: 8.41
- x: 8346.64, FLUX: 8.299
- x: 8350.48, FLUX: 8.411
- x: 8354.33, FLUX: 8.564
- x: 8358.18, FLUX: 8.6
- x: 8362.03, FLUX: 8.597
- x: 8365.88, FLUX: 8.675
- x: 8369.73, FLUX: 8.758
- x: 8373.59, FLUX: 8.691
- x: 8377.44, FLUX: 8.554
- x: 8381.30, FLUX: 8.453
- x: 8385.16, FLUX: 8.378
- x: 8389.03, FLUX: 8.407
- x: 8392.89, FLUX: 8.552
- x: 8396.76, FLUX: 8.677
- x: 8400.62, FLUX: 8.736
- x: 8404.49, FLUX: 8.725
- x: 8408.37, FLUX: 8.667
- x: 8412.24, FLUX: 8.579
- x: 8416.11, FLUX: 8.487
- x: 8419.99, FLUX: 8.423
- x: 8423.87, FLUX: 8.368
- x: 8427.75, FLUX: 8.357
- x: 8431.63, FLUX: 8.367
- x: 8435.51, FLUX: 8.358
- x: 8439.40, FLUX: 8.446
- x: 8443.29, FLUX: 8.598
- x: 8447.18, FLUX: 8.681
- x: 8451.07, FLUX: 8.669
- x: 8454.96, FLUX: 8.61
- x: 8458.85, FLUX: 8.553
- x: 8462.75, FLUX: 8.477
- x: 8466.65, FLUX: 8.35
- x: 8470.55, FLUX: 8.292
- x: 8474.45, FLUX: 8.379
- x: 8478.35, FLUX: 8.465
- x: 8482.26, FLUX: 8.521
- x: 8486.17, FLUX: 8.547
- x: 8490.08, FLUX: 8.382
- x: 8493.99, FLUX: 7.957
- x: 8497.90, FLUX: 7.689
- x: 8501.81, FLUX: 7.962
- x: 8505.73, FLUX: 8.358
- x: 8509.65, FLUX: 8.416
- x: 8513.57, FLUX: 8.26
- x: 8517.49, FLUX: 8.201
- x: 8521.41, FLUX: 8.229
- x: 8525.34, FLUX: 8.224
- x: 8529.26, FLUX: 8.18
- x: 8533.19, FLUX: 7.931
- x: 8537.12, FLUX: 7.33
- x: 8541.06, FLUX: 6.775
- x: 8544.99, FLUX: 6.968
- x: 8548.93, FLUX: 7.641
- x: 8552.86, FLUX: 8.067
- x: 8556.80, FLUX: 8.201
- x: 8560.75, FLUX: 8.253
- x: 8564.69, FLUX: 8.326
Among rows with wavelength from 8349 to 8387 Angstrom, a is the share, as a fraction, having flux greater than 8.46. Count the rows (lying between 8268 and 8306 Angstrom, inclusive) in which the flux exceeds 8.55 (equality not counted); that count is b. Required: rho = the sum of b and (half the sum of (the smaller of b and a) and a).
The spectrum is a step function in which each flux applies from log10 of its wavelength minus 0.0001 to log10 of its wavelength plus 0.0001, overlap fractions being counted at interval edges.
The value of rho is 10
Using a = 0.70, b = 9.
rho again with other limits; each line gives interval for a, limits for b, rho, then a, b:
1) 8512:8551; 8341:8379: 7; 0.00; 7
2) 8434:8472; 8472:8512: 0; 0.60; 0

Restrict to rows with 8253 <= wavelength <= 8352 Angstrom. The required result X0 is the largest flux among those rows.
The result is 8.929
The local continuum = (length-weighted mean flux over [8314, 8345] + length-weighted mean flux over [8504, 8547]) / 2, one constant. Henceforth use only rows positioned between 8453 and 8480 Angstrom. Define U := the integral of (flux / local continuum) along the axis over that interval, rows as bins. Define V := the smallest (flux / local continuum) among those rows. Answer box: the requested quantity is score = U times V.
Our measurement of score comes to 28.0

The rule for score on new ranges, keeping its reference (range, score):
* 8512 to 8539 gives 23.6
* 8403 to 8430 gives 28.4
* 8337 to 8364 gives 28.2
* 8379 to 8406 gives 28.7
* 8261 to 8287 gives 28.7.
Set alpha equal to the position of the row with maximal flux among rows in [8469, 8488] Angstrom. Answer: 8486.17 Angstrom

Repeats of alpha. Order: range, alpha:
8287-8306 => 8300.64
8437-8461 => 8447.18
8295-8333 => 8300.64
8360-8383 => 8369.73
